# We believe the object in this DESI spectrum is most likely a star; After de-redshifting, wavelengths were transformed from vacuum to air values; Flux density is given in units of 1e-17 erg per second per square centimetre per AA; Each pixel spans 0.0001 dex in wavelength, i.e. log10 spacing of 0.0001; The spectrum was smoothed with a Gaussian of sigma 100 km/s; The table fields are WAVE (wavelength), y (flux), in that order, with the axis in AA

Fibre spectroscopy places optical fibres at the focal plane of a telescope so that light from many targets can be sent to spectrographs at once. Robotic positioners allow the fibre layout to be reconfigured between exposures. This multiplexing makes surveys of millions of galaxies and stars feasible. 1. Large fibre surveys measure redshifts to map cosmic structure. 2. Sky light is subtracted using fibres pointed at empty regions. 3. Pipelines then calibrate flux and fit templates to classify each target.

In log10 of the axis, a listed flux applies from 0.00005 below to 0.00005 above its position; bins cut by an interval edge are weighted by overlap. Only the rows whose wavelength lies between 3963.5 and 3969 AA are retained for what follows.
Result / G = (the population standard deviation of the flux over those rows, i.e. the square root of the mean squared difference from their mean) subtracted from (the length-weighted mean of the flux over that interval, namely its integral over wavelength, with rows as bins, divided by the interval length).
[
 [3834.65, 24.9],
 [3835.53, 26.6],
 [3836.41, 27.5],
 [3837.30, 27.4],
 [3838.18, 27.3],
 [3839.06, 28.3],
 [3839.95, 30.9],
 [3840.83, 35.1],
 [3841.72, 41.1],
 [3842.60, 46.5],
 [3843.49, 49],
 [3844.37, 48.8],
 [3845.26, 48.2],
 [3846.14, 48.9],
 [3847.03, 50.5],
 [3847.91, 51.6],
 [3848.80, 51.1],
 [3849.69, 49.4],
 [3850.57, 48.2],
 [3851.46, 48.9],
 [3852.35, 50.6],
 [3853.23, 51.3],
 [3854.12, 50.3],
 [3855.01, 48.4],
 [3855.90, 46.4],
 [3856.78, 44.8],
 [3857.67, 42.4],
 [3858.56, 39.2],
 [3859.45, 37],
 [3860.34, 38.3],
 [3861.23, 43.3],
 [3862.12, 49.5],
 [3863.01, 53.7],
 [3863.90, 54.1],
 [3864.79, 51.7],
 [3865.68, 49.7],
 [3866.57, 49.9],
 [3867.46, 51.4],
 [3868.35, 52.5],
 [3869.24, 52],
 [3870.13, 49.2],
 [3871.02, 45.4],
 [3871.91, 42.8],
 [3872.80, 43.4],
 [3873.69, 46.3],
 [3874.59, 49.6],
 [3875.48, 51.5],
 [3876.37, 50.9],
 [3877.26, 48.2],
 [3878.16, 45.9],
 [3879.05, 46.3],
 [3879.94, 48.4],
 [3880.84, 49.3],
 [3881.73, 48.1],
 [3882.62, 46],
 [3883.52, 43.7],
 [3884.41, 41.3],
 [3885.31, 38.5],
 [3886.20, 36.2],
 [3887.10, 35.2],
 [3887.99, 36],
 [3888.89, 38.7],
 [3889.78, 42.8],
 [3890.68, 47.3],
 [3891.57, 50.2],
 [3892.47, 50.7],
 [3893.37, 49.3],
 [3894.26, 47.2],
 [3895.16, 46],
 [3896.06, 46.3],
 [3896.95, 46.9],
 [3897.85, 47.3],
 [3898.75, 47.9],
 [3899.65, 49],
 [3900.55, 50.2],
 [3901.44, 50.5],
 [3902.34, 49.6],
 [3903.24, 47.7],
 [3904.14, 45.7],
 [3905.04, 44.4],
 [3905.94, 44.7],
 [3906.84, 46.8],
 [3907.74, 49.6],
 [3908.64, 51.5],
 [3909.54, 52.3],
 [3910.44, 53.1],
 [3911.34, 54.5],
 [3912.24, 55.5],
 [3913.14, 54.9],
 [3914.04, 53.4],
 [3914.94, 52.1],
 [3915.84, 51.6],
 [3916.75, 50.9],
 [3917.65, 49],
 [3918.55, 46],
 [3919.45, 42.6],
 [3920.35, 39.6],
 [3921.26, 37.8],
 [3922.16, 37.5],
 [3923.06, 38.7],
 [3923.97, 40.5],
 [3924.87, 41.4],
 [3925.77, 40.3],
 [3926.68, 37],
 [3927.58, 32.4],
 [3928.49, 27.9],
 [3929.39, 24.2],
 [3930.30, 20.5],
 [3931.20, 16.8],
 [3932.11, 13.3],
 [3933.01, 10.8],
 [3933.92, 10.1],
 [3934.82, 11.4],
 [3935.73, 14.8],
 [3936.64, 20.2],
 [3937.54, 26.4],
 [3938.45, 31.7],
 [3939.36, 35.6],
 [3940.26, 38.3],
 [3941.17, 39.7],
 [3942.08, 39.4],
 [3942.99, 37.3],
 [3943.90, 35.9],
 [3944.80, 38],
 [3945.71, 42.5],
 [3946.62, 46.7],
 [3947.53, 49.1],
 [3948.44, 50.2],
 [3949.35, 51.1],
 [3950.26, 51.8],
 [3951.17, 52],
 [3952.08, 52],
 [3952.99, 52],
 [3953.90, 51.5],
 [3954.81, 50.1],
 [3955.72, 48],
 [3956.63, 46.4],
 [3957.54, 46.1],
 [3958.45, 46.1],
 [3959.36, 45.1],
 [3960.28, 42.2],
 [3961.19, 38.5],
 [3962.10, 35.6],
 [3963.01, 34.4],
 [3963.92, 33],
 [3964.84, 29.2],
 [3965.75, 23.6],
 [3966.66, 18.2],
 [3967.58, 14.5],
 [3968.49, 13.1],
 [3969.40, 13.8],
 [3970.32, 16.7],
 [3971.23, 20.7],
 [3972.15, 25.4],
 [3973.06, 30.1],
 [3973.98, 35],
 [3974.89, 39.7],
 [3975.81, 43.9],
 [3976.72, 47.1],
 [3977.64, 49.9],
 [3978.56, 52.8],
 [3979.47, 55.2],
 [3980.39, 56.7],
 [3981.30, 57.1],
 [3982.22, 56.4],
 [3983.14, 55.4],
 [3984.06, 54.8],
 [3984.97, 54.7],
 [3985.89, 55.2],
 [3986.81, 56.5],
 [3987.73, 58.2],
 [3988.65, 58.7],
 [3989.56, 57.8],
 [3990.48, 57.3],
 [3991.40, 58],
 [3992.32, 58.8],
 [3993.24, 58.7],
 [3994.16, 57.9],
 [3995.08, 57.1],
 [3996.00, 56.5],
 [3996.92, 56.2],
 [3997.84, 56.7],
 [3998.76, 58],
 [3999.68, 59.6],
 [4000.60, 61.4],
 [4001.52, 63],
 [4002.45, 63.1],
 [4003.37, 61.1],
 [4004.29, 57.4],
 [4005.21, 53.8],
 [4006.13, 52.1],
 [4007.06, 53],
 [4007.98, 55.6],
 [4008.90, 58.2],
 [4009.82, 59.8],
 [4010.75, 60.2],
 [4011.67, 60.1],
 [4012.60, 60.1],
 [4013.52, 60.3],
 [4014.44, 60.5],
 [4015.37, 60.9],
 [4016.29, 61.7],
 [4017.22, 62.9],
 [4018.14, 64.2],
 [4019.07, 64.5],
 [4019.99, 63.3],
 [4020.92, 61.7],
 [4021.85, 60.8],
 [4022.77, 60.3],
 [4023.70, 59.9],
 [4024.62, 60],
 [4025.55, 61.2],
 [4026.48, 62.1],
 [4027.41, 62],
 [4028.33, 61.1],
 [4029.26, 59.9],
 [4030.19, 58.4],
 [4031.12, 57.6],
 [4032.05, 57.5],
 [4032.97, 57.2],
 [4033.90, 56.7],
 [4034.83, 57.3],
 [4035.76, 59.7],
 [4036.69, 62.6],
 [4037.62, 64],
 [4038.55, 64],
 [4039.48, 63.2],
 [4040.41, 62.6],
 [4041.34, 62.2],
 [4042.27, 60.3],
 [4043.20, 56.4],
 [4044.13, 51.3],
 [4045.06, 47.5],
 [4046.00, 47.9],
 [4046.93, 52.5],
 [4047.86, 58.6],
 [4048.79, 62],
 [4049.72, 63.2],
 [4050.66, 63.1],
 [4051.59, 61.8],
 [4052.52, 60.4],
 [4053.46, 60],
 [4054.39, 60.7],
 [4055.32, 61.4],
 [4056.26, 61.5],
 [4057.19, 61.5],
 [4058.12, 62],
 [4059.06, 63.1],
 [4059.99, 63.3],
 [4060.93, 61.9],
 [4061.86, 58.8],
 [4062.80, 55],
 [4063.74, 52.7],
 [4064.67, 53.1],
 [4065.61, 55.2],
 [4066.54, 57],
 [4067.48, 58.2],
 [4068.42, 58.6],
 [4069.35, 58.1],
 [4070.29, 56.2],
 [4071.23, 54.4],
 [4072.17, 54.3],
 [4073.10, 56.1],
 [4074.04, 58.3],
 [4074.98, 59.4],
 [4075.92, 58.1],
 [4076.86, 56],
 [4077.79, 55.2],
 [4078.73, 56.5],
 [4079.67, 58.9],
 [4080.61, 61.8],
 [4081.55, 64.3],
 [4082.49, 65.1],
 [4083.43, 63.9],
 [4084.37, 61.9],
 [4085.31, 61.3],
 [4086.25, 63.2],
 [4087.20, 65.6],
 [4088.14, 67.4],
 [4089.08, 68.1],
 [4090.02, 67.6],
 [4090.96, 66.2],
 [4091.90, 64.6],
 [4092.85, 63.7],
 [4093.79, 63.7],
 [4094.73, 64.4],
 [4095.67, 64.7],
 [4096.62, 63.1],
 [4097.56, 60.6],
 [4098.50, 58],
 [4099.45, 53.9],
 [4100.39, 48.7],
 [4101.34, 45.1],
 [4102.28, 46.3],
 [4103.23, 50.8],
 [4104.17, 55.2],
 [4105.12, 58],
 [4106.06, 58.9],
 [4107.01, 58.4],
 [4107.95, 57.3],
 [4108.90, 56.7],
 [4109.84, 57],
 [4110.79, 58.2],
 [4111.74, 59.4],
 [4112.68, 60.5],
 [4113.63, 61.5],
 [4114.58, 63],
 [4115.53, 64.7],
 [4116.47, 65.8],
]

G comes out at 14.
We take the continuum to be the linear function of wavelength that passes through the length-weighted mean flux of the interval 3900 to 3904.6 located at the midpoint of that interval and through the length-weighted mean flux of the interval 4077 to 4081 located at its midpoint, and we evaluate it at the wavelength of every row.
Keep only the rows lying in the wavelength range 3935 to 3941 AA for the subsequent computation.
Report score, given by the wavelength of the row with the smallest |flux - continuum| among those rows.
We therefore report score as 3940.26 AA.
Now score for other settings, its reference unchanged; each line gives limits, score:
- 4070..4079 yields 4075.92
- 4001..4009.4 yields 4005.21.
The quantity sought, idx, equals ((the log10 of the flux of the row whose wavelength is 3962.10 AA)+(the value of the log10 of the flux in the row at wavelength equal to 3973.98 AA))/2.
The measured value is 1.55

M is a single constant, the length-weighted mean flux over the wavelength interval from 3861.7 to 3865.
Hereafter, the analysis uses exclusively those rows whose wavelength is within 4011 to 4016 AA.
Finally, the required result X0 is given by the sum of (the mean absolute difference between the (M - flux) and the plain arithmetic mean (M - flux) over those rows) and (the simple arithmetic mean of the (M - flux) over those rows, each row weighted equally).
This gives -8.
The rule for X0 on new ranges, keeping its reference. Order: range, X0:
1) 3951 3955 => 1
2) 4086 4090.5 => -13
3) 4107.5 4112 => -5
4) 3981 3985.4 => -3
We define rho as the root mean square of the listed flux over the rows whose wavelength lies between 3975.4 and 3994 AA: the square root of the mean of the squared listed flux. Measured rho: 55.3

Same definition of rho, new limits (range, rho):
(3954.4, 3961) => 46.3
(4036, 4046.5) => 58.7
